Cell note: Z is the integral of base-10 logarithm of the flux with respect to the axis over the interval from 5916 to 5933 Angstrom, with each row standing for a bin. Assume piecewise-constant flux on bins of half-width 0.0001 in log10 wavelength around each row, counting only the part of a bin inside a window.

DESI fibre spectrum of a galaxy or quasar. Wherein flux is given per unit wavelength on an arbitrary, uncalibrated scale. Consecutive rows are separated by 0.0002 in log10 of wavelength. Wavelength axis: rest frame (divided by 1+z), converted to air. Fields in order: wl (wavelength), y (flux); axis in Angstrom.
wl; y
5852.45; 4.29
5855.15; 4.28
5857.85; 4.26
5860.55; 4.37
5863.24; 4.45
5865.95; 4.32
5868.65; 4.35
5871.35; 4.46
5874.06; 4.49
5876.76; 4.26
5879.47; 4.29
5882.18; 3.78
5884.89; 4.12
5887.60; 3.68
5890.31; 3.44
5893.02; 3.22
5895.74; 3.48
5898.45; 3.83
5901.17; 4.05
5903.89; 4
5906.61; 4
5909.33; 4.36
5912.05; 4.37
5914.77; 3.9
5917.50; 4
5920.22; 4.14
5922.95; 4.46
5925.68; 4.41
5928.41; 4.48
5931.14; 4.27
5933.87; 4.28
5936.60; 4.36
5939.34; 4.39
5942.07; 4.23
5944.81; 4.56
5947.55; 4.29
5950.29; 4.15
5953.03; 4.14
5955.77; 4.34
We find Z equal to 10.7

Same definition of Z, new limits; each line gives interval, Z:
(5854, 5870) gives 10.2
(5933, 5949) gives 10.2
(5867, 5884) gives 10.7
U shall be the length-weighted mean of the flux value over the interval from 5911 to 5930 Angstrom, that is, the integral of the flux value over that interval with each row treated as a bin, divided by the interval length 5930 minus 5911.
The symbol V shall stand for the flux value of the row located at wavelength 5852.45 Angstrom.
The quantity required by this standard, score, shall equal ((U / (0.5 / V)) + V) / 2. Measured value 20.4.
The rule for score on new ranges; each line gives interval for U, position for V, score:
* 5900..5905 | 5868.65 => 19.7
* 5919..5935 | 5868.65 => 21.1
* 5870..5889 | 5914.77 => 18.1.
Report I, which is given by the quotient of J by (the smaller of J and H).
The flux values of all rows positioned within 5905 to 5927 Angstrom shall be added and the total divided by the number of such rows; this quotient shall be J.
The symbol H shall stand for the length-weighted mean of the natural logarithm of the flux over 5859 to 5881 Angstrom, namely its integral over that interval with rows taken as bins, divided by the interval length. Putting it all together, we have 2.9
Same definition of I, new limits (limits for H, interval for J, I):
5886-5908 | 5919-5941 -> 3.3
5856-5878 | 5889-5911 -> 2.6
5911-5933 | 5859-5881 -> 3.0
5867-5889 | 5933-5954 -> 3.0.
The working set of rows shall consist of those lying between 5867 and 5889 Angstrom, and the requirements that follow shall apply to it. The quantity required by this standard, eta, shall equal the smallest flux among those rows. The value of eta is 3.68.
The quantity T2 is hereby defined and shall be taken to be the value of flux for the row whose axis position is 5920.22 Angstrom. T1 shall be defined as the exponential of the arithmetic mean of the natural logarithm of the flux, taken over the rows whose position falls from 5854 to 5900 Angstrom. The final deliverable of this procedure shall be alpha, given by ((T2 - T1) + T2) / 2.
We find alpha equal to 2.12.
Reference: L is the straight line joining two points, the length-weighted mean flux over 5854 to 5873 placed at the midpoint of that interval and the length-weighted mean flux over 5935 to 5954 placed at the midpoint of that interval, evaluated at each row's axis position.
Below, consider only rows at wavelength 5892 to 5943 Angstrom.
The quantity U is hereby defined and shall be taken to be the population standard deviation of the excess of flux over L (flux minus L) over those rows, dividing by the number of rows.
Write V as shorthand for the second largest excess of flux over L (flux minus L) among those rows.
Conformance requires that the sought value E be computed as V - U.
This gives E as -0.19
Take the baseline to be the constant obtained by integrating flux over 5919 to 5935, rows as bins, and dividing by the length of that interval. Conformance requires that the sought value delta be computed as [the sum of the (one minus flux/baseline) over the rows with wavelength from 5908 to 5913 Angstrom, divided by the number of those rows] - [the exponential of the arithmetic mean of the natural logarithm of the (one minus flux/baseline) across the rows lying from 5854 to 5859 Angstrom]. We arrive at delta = -0.022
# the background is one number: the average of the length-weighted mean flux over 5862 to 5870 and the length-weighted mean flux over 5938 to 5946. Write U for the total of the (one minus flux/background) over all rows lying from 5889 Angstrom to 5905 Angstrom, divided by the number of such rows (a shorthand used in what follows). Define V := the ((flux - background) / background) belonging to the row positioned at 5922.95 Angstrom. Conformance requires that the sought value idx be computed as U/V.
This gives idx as 8.9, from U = 0.16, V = 0.018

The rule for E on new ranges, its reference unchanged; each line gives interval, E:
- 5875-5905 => -0.42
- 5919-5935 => 0.02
